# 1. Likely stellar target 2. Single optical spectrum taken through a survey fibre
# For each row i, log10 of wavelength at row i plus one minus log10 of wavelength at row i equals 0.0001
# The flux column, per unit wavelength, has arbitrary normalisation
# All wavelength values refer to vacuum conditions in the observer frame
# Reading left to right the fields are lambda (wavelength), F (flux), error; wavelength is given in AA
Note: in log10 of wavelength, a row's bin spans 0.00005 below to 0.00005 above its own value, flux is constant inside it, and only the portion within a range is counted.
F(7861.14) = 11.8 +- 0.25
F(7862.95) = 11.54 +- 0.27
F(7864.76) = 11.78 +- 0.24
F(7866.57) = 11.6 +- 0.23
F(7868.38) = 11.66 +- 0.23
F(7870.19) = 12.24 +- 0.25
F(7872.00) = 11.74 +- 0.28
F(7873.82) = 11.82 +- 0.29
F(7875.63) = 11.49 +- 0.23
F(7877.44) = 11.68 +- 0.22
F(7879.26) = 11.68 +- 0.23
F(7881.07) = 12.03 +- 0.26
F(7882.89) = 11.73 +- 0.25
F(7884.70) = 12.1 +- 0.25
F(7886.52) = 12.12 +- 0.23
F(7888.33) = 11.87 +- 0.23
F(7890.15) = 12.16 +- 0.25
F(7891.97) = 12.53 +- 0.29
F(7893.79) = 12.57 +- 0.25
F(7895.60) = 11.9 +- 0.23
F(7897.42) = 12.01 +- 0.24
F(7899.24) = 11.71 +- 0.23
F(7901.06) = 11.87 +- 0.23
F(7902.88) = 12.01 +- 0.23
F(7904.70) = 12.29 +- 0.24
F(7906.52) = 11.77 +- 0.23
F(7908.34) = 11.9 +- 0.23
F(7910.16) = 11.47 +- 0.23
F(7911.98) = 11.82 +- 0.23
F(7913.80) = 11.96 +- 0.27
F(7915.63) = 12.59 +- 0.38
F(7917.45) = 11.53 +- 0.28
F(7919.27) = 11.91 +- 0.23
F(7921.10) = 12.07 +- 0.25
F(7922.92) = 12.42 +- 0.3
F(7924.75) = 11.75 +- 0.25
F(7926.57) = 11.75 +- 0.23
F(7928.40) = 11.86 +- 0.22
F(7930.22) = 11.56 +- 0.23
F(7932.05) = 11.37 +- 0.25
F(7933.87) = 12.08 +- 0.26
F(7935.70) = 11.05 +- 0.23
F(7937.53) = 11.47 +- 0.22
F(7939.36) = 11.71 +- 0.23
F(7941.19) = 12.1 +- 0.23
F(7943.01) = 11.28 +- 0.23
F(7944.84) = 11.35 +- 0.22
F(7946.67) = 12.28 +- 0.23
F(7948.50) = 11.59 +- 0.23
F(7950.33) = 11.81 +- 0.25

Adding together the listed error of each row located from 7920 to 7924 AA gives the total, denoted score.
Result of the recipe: 0.55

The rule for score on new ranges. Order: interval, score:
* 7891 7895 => 0.54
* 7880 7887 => 0.99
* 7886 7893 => 1.00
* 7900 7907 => 0.93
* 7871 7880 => 1.25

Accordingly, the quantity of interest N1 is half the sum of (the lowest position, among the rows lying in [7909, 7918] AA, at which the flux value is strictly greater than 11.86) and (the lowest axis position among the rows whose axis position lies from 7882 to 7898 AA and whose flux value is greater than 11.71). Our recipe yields 7898.3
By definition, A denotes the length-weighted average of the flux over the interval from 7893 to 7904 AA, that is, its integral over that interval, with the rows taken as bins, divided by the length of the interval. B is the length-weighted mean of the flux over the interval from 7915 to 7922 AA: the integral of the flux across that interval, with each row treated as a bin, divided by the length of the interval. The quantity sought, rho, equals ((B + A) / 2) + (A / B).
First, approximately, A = 12.0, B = 12.0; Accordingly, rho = 13.0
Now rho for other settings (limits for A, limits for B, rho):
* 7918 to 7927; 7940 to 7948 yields 12.9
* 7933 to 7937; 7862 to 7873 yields 12.6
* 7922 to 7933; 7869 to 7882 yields 12.8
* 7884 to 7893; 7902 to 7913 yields 13.0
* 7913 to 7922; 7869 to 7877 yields 12.9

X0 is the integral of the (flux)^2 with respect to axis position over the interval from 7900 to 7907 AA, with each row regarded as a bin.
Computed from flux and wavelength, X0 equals 1007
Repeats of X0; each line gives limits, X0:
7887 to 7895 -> 1204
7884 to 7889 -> 725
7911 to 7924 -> 1884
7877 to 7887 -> 1413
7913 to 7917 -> 595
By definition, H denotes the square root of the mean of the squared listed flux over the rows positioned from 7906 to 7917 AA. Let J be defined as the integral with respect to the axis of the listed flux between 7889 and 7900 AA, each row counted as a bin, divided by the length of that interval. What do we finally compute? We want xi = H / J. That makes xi 0.98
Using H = 11.9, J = 12.1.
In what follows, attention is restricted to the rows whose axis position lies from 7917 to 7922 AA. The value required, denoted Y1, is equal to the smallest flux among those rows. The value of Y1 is 11.53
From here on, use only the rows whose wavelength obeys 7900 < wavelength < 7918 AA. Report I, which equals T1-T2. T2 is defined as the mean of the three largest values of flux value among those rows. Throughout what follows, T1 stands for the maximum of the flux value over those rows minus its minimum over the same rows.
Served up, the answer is -11.2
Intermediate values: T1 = 1.12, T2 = 12.3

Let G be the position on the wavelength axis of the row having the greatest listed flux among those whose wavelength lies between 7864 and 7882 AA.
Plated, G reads 7870.19 AA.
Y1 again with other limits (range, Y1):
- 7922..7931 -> 11.56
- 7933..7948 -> 11.05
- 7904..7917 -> 11.47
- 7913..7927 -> 11.53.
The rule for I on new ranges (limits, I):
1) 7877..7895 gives -11.5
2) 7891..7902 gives -11.5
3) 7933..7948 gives -10.9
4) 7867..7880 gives -11.2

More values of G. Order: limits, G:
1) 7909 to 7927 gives 7915.63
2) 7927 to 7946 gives 7941.19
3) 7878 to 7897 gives 7893.79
